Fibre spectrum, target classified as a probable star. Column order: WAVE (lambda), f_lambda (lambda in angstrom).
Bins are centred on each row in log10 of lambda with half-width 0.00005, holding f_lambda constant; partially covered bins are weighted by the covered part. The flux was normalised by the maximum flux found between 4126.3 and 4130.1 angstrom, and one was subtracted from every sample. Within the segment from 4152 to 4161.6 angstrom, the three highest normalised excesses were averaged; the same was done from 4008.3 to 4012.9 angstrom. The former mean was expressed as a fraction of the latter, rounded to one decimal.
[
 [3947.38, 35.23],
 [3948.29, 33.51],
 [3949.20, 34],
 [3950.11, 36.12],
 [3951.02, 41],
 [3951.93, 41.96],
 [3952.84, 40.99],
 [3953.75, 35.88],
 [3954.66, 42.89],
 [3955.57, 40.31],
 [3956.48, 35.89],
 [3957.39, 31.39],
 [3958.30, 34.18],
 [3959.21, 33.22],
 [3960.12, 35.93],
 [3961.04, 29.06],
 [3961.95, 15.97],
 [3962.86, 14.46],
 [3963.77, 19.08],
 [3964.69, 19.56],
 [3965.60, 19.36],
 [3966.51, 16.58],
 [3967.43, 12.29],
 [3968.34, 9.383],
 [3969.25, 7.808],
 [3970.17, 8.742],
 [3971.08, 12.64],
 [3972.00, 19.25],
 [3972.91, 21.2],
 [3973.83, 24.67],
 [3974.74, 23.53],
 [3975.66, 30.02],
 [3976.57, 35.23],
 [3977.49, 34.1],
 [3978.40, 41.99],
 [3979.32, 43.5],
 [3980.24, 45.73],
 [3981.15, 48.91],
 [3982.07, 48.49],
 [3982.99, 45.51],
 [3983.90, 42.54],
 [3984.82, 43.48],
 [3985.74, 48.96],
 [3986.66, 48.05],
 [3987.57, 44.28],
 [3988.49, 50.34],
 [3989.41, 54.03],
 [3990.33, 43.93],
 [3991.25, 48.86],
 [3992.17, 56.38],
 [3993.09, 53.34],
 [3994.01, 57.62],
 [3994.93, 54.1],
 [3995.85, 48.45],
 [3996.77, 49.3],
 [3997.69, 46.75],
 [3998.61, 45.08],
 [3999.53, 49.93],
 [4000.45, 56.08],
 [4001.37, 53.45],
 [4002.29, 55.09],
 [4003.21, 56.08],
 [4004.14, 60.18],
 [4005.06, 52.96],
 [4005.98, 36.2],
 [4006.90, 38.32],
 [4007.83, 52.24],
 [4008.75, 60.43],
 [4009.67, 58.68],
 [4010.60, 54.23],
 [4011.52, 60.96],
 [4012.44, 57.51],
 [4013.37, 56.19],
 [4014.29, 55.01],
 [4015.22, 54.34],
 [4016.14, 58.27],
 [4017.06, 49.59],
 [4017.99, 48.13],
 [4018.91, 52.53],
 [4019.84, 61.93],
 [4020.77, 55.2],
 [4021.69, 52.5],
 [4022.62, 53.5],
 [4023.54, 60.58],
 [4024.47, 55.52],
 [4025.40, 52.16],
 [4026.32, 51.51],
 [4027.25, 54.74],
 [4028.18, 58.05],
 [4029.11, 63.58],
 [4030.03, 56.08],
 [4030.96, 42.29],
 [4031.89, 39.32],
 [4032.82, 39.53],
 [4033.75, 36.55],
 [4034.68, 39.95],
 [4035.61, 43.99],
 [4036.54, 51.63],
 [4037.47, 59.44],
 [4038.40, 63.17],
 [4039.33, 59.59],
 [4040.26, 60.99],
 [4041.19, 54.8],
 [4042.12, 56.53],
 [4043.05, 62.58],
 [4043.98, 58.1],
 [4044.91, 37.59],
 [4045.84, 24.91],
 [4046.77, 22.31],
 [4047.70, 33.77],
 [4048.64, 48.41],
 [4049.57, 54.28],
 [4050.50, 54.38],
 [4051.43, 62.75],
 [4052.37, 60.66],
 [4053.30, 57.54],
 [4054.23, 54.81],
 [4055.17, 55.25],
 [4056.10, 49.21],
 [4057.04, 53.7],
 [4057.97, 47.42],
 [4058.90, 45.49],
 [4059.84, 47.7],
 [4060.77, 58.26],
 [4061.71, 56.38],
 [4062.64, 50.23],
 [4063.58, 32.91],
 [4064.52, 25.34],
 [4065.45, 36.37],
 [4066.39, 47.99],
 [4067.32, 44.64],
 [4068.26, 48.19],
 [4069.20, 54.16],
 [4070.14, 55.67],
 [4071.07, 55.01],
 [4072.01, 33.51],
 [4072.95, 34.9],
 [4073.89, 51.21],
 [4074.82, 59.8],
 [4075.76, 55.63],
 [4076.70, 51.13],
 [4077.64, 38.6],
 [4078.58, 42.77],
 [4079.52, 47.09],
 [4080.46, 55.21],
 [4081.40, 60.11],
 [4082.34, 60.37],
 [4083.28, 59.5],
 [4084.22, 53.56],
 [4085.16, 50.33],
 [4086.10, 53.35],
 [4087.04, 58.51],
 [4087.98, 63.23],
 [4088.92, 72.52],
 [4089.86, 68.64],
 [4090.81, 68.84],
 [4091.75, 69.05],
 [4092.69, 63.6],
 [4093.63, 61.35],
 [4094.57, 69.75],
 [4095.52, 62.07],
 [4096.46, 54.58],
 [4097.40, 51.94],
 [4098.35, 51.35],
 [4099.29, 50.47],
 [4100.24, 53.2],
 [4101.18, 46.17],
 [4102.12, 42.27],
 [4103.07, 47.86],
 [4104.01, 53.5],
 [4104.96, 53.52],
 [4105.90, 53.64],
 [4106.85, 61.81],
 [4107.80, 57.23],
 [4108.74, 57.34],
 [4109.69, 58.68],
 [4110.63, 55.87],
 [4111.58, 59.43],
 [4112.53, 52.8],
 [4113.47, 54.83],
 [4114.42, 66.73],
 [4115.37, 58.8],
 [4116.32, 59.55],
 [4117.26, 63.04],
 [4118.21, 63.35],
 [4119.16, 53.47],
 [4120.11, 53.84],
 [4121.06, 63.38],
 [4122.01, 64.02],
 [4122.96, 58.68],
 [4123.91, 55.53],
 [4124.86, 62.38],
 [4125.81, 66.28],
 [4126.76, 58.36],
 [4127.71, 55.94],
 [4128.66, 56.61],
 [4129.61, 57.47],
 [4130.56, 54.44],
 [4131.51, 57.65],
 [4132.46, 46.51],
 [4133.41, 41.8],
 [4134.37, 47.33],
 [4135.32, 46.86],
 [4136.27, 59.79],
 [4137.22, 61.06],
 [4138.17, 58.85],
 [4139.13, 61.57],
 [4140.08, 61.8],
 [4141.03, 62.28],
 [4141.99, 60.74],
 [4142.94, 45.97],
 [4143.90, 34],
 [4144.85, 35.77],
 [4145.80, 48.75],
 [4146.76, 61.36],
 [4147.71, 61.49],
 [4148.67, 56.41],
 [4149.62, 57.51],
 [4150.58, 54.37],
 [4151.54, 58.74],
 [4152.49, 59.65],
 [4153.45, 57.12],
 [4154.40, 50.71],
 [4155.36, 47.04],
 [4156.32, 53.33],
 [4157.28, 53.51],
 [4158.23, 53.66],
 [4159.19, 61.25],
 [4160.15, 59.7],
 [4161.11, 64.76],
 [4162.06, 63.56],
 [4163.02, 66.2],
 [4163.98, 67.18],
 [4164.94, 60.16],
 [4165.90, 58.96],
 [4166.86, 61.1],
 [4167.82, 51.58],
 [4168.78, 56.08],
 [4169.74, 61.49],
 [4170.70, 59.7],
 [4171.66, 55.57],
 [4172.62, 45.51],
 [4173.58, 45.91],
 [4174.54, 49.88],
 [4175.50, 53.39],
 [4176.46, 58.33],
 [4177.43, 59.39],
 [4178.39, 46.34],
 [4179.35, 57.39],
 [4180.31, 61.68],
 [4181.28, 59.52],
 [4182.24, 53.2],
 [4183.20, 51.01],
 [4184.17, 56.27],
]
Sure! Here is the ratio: 2.1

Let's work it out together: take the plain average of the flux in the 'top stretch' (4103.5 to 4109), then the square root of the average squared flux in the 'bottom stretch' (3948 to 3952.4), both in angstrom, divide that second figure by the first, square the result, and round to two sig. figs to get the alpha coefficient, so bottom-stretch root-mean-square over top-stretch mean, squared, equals 0.45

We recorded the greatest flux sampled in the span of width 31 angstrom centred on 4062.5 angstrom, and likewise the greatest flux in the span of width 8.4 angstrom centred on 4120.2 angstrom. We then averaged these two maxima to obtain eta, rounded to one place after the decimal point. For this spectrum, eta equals 63.4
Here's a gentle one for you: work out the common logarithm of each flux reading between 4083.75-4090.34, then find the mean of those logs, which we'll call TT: 1.77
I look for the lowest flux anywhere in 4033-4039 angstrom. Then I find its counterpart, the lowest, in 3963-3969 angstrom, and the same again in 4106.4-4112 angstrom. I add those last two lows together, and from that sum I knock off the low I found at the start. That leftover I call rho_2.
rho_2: 29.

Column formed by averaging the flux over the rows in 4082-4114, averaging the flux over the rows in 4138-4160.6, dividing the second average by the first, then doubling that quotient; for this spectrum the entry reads 1.91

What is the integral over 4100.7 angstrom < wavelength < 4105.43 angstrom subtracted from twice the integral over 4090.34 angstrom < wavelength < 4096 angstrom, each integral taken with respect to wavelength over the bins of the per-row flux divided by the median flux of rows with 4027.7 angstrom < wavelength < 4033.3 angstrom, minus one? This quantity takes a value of 4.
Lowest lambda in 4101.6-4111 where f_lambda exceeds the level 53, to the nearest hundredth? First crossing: 4104.01 angstrom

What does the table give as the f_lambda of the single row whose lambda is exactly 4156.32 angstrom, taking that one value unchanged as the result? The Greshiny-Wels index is 53.33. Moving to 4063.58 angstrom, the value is 32.91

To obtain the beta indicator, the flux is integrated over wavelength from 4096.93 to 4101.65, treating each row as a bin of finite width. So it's 239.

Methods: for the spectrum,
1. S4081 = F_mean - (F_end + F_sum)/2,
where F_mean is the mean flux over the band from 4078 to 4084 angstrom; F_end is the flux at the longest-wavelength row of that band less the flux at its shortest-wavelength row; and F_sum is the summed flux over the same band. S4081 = -117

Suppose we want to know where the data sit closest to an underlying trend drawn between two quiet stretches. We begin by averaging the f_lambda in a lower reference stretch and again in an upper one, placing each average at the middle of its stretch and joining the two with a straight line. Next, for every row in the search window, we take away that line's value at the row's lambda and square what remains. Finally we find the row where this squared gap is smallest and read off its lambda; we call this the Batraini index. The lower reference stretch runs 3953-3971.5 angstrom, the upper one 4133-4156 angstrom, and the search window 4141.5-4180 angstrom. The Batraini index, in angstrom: 4177.43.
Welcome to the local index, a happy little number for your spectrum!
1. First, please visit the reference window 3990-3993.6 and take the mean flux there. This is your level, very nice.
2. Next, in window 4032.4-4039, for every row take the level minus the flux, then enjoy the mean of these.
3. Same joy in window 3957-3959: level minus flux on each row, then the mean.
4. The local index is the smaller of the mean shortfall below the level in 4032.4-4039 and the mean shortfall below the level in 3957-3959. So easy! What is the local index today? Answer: 3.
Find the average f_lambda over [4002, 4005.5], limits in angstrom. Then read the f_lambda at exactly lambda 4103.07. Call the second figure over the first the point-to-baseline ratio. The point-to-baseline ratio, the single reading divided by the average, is 0.85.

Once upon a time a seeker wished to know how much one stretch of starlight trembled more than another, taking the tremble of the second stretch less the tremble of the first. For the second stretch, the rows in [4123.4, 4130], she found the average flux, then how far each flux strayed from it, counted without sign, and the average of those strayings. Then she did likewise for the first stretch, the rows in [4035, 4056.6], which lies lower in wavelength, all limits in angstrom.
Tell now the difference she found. -5.7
